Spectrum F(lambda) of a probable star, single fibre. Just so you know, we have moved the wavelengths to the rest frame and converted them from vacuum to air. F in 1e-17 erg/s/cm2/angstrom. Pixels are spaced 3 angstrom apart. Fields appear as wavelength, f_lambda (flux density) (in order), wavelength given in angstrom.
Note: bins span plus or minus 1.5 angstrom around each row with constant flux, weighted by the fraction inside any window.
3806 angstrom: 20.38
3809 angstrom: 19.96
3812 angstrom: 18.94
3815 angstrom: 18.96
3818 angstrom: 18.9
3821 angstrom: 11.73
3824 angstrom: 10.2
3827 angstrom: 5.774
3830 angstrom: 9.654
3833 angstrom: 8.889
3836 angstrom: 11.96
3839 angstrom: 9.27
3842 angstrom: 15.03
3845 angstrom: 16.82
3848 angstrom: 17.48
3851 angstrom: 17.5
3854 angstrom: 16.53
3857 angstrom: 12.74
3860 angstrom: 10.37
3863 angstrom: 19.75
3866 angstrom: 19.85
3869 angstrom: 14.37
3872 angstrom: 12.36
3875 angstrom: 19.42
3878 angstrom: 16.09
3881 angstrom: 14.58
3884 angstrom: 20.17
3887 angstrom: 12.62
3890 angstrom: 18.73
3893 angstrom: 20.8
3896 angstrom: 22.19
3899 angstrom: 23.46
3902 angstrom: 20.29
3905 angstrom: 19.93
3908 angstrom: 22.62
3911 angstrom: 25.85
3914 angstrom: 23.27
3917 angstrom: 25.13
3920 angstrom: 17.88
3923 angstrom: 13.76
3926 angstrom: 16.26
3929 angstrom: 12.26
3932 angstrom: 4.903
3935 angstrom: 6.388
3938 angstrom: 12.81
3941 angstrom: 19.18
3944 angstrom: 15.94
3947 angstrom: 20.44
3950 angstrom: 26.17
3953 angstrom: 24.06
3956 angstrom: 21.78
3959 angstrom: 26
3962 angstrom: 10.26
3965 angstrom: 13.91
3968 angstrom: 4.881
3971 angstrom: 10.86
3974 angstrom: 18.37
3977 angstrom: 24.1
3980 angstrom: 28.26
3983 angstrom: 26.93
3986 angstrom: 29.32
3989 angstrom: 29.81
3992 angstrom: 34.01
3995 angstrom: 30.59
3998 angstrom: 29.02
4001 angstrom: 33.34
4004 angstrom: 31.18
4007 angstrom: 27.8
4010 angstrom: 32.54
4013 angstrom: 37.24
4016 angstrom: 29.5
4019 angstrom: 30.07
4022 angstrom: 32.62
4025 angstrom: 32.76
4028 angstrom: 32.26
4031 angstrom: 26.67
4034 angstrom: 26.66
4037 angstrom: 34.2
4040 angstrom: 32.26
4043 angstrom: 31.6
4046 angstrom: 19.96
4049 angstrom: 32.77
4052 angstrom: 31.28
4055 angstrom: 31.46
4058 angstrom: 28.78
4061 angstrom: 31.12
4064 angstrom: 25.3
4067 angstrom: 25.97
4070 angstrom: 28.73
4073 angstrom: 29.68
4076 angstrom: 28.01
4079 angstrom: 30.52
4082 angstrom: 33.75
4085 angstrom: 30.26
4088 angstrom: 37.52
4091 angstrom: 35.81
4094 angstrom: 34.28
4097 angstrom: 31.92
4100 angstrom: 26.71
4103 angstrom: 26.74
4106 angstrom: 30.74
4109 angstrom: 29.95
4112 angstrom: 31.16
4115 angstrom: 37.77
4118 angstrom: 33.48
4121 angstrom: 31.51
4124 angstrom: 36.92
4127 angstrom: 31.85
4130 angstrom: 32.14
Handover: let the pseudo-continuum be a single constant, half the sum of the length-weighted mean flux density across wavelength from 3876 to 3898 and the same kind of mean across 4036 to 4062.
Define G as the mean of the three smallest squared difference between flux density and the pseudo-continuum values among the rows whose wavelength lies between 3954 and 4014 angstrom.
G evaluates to 3.0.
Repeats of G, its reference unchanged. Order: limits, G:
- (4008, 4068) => 3.6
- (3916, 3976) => 1.4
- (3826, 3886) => 18.1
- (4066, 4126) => 5.4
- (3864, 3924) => 0.7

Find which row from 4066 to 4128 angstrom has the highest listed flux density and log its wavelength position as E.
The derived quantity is 4115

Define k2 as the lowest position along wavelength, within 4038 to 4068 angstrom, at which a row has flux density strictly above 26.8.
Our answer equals 4040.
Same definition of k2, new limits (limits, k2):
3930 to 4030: 3980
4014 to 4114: 4016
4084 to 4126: 4085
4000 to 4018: 4001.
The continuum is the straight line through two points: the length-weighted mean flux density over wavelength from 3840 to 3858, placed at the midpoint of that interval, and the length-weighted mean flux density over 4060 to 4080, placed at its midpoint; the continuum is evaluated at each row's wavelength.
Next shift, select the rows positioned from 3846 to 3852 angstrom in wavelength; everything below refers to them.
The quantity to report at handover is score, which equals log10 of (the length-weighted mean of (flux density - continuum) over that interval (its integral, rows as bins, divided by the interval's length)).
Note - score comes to 0.18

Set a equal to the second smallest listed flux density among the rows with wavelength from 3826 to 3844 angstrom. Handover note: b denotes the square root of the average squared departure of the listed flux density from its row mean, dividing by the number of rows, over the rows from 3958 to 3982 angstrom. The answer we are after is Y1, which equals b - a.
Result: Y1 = -1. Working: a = 8.889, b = 7.9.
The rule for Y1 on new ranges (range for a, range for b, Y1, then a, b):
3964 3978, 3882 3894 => -8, 10.86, 3.2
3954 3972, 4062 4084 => -8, 10.26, 2.6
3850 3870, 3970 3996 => -6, 12.74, 6.7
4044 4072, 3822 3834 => -24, 25.3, 1.7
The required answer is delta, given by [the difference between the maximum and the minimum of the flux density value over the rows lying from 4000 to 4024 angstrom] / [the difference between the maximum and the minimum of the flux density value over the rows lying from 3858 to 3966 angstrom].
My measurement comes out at 0.4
